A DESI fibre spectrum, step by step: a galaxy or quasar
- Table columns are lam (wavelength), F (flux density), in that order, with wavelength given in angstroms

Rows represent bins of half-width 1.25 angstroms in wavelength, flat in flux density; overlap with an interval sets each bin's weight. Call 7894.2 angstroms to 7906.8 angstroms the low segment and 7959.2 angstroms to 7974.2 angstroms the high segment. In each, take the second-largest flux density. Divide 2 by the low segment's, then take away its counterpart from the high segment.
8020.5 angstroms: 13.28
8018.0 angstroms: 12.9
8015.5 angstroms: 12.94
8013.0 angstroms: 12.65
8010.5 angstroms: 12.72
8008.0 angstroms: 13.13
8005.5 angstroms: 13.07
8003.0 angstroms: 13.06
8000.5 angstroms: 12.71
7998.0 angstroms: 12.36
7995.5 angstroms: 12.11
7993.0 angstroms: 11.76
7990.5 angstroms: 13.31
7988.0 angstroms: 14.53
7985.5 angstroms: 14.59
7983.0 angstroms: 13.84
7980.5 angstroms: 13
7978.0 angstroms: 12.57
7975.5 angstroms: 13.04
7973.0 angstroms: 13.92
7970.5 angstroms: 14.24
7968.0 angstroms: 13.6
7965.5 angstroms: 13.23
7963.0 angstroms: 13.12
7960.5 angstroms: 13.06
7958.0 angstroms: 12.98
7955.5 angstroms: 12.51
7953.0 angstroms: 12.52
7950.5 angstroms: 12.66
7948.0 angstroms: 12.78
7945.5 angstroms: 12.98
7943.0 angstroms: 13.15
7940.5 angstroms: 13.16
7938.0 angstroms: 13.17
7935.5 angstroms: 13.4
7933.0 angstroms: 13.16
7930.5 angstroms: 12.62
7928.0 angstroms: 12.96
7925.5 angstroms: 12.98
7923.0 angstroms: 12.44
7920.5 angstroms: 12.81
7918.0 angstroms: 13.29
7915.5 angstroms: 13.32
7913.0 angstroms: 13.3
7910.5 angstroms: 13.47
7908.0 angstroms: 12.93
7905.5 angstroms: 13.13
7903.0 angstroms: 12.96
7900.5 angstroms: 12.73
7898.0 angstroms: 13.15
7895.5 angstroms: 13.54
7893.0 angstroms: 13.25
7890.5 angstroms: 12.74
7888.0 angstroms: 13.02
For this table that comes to -13.8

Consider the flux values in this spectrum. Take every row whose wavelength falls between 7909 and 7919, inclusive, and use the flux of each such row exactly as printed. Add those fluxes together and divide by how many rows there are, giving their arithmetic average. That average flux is 13.3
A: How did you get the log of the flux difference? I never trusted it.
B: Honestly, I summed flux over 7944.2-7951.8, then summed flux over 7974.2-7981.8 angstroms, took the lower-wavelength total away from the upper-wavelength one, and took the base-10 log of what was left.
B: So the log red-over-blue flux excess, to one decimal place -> -0.7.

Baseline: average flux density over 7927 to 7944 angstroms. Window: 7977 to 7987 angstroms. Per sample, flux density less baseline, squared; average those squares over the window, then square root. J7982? 0.88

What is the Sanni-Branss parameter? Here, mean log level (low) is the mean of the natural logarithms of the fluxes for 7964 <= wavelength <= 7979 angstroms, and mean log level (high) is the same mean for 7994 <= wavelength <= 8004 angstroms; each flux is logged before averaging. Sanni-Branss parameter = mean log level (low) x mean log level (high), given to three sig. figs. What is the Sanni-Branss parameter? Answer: 6.57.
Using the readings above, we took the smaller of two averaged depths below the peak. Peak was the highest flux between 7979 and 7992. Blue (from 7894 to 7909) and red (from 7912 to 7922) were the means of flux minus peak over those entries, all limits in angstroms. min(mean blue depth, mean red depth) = -1.5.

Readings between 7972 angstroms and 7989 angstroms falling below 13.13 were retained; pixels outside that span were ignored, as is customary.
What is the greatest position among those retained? 7980.5 angstroms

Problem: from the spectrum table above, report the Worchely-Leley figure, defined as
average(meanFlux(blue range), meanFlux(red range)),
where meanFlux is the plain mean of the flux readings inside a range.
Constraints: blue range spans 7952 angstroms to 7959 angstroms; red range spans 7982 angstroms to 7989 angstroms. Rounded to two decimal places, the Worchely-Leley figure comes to 13.50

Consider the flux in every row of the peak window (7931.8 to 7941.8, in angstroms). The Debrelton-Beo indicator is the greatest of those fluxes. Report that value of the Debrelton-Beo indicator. 13.4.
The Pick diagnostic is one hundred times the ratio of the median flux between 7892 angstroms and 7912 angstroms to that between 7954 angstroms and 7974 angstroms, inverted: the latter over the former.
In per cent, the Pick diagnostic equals 100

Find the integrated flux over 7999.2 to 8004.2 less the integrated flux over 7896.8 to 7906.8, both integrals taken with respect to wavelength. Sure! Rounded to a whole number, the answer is -66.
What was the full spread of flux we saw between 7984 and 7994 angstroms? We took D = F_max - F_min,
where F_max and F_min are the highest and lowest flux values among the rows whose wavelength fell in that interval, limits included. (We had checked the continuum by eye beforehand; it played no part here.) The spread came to 2.8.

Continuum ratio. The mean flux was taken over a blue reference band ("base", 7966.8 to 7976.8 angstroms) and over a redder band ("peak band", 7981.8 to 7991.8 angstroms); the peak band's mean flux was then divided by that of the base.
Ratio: 1.03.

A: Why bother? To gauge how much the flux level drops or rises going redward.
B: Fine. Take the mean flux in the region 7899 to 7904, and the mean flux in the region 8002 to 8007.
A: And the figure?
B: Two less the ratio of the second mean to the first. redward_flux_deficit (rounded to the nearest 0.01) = 0.98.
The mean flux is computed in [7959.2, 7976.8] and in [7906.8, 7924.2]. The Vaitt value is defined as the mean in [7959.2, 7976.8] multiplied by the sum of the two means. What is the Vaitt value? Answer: 357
